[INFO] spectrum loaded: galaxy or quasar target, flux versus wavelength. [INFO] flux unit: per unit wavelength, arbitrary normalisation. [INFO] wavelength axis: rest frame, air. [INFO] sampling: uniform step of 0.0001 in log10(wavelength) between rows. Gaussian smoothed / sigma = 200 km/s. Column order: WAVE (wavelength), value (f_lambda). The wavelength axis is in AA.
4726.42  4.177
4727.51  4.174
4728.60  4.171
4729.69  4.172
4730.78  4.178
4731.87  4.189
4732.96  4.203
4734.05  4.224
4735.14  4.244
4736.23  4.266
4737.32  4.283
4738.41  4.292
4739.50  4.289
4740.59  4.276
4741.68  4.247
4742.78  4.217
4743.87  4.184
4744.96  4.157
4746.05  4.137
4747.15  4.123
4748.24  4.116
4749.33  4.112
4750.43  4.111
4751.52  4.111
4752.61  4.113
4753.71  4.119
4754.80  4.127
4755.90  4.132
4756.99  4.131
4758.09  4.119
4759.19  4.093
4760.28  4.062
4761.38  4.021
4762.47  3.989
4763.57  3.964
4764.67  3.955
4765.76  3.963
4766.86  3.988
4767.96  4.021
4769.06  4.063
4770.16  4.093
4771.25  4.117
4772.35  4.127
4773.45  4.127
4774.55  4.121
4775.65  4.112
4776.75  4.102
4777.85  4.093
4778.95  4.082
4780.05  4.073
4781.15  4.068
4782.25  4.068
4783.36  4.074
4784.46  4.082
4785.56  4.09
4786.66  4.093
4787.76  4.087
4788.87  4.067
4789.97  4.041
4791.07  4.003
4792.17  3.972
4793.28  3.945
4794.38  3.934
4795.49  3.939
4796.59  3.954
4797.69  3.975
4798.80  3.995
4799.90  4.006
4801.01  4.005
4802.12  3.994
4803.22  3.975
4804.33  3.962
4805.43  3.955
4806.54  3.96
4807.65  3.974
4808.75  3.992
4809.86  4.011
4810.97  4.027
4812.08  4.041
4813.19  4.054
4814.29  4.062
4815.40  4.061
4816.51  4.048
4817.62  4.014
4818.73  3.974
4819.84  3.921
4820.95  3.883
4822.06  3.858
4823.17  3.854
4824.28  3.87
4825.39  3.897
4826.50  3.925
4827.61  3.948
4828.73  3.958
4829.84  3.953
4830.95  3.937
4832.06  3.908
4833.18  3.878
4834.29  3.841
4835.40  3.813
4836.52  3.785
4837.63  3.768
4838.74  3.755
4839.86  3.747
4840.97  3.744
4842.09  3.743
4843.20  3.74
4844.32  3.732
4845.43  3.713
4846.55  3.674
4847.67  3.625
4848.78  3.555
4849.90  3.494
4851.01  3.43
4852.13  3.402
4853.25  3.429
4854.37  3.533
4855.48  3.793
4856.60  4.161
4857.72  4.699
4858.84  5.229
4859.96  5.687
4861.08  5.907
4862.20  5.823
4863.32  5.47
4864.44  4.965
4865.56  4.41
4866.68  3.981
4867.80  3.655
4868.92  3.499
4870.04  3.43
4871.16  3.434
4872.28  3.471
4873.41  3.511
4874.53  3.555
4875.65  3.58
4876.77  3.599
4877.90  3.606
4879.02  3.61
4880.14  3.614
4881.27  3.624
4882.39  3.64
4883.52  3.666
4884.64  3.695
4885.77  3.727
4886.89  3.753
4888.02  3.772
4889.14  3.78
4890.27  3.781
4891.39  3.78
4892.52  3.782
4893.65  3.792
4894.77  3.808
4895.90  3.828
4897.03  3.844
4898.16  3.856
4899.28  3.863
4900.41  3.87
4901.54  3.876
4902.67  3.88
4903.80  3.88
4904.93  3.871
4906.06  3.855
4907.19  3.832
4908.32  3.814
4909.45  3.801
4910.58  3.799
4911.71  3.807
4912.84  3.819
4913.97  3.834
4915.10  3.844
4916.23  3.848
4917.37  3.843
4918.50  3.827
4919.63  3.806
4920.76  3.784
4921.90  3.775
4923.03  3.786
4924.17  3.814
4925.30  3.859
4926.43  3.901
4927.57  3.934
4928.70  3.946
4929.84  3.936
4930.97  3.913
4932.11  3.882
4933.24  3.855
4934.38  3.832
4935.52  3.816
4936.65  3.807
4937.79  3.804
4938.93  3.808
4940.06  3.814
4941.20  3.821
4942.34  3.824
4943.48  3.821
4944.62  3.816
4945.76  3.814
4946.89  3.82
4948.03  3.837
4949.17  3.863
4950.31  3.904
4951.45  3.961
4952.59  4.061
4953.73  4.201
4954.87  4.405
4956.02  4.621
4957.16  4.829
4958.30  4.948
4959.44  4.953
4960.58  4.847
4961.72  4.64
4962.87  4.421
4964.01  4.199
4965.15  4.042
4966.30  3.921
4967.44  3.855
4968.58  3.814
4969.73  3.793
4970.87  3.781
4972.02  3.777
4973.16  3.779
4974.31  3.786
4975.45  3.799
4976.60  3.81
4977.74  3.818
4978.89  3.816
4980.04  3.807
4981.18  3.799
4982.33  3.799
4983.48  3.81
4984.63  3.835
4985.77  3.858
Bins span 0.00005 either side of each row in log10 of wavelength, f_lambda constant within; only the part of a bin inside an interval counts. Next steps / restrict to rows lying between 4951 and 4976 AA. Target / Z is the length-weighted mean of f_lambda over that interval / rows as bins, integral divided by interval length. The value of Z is 4.20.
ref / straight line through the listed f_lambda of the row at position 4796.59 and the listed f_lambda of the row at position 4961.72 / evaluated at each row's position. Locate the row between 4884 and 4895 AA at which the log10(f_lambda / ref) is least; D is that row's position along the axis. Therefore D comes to 4884.64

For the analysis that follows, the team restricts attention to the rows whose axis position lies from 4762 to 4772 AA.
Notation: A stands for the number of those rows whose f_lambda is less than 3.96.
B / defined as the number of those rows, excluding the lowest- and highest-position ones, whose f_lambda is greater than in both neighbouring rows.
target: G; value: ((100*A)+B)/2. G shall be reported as 50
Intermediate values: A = 1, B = 0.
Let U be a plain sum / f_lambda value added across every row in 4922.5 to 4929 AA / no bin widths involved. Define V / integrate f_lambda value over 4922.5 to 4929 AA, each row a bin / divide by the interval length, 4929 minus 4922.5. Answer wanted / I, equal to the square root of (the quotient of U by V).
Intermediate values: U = 23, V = 3.87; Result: 2.5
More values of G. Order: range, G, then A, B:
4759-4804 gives 251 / 5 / 2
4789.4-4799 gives 200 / 4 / 0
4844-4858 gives 550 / 11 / 0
